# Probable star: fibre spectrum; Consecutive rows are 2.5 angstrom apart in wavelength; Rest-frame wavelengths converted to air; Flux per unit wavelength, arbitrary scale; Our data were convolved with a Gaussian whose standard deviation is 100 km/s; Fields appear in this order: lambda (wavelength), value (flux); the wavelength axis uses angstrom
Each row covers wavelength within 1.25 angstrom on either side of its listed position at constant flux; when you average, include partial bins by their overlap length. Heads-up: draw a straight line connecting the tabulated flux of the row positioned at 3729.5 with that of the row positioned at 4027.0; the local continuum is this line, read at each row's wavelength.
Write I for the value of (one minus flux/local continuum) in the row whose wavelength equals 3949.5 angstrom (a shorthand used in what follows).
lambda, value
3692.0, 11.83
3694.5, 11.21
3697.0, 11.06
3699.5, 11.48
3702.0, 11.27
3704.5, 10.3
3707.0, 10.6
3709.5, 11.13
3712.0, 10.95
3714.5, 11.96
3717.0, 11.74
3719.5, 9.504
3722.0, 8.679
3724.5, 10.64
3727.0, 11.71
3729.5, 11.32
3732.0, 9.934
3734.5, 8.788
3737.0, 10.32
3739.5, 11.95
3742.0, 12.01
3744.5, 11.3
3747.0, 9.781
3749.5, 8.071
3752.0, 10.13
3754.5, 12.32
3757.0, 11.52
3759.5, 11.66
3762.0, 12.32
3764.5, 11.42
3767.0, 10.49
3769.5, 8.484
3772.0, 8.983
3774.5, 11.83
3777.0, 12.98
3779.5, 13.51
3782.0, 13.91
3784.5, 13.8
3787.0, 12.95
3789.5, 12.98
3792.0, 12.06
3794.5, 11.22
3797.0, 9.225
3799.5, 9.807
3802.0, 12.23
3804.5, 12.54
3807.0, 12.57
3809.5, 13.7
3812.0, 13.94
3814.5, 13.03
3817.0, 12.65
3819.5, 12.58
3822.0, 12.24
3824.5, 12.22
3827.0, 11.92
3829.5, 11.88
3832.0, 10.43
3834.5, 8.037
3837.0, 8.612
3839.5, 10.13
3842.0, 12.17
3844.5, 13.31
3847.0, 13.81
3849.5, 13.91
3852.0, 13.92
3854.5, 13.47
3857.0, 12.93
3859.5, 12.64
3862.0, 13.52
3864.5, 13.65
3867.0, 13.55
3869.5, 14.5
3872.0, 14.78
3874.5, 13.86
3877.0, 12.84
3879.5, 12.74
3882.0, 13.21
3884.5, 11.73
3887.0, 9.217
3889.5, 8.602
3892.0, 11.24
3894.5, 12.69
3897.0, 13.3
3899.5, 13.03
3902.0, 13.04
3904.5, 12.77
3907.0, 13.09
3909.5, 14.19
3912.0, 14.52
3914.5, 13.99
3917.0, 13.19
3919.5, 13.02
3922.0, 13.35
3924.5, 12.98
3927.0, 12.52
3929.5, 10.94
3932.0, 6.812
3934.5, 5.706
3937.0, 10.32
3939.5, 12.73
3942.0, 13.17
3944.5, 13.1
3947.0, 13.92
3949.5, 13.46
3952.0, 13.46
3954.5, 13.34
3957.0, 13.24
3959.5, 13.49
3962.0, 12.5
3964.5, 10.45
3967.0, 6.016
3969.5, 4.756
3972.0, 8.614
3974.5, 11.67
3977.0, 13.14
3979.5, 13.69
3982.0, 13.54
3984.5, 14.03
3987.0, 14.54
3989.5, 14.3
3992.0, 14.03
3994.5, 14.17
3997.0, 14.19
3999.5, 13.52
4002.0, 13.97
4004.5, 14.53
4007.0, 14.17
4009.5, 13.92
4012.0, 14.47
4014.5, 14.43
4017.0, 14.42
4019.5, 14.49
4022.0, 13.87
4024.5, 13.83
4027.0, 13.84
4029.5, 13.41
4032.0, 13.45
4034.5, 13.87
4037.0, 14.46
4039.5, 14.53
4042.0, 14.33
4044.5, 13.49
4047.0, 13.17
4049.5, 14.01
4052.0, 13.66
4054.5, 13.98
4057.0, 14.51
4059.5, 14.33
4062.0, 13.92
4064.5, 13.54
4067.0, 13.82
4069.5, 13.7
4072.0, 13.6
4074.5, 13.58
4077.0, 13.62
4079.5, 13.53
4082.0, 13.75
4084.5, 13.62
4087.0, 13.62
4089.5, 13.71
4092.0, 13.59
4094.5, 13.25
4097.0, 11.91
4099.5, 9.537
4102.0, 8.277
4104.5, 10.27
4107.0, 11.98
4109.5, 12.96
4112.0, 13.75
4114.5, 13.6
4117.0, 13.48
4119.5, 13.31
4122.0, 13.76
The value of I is -0.021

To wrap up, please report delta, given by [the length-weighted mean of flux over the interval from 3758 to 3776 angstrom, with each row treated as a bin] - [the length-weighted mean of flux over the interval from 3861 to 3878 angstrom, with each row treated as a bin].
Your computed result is -3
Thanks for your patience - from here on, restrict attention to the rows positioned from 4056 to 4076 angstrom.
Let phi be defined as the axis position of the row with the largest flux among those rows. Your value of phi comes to 4057.0 angstrom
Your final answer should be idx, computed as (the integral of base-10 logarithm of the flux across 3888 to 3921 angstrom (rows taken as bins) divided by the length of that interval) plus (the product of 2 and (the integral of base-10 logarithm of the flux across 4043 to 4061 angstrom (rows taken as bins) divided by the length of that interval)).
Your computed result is 3.39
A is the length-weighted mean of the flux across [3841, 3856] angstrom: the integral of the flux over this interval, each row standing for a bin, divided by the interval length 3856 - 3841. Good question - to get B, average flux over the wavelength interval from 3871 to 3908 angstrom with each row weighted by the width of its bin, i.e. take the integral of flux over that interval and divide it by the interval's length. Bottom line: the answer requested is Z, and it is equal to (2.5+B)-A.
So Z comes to 1.4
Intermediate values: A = 13.4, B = 12.4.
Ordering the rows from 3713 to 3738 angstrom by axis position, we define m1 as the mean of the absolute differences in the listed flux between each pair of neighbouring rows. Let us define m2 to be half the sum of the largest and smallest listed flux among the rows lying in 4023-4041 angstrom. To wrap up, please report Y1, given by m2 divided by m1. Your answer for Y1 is 12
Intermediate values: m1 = 1.20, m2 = 14.0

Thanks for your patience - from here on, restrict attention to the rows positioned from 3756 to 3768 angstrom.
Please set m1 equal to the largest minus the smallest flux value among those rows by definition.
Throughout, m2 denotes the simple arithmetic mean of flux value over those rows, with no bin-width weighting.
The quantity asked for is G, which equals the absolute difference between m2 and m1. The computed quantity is 9.7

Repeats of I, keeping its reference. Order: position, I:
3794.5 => 0.055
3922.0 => -0.031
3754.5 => -0.068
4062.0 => 0.015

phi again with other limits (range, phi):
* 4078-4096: 4082.0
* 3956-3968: 3959.5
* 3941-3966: 3947.0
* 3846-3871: 3869.5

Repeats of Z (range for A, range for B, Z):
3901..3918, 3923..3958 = 0.8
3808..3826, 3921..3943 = 0.5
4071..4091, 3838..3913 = 1.7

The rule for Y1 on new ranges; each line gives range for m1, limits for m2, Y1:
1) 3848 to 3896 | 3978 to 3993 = 17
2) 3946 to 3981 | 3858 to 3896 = 8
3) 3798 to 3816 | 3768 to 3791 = 13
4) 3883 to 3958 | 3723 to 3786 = 11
